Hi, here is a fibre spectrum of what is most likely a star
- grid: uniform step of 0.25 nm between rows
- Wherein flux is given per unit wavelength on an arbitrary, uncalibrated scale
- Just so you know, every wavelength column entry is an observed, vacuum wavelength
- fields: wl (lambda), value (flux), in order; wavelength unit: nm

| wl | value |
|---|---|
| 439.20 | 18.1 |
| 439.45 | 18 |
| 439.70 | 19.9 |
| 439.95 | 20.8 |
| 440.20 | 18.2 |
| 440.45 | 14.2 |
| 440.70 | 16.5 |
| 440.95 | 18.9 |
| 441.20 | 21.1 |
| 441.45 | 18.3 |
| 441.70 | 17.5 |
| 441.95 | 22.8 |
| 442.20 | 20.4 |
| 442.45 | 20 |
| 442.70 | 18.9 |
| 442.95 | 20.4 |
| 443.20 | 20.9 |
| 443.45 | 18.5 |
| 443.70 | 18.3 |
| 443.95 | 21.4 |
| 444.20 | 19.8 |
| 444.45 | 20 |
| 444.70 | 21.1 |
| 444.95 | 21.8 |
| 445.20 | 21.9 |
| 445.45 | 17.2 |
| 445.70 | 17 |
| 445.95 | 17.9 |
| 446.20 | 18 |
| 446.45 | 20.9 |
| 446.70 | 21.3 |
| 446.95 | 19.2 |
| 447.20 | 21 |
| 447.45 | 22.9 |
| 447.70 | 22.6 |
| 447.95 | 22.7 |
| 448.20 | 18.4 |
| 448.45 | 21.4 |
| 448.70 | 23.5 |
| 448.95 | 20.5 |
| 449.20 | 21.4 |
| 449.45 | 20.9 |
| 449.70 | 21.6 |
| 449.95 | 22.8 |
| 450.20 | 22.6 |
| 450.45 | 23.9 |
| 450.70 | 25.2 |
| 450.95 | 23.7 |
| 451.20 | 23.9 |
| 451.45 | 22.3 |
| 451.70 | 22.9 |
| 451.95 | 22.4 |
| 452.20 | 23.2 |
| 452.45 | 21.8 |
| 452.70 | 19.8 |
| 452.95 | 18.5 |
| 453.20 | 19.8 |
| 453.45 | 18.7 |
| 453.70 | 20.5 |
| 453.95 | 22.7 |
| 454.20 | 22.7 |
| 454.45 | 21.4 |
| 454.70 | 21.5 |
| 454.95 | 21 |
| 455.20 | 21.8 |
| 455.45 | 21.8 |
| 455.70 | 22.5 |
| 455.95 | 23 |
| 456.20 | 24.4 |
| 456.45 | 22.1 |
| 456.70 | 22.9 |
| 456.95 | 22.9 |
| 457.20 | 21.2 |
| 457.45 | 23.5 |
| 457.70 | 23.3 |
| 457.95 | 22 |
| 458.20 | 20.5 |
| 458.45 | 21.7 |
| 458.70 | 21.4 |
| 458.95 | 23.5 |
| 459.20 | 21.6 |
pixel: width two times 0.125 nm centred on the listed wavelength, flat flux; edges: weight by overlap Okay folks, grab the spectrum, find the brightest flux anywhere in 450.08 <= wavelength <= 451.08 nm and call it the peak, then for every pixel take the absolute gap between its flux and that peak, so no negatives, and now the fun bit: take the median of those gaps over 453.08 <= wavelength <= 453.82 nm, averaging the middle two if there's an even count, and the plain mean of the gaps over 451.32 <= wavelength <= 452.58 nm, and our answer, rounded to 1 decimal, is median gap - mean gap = 2.7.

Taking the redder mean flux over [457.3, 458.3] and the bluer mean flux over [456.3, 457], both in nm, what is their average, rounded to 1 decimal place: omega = 22.5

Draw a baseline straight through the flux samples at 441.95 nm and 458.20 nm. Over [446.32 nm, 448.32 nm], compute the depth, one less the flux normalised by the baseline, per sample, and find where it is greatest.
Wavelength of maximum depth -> 448.20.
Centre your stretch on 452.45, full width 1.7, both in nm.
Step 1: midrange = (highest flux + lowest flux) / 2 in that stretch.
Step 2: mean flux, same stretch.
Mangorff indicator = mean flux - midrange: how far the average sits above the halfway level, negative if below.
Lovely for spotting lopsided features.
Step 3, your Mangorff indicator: 0.35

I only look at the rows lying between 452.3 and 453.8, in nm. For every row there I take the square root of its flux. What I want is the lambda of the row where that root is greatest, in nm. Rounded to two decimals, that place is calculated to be 452.45 nm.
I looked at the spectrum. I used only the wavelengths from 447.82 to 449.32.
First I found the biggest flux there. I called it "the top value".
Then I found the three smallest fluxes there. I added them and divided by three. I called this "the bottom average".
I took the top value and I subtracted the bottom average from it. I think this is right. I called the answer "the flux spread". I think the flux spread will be 3.4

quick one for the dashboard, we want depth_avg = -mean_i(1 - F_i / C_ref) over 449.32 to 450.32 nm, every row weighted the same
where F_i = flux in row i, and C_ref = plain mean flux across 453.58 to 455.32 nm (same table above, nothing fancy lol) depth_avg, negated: 0.01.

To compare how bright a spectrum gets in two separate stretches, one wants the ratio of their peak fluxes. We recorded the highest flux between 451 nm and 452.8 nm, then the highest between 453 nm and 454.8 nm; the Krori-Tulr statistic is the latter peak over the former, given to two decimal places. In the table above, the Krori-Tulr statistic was 0.95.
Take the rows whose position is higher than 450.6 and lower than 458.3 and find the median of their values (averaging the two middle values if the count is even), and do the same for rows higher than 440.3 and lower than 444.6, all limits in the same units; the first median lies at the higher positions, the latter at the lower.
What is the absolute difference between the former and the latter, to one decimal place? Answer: 2.5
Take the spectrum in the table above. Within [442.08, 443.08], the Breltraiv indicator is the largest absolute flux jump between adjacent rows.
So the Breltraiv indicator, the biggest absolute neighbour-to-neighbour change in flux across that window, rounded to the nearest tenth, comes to 1.5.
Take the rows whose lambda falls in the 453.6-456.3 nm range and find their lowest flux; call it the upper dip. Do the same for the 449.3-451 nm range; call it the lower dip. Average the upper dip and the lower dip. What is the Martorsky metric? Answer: 20.7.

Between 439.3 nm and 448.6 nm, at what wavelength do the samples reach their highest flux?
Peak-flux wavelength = 447.45 nm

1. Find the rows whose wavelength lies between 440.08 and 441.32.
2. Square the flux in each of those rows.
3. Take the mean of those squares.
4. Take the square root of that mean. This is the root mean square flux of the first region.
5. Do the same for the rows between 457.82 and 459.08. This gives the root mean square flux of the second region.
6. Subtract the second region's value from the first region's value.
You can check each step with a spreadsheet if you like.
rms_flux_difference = -3.9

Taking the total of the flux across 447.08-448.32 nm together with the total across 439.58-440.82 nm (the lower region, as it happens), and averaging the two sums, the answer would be 98.6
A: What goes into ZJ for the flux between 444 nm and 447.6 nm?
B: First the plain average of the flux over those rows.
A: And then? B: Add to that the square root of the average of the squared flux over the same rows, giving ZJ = 40.1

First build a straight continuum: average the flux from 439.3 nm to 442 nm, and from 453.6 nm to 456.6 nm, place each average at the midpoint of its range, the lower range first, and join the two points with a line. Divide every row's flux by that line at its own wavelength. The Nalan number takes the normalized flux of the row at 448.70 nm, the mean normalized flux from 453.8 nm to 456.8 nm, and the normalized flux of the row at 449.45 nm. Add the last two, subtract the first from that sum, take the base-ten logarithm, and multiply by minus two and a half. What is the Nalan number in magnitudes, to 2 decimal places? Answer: 0.15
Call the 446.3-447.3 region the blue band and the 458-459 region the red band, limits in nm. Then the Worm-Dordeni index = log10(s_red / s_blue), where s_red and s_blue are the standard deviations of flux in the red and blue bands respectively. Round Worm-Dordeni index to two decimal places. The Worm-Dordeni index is 0.12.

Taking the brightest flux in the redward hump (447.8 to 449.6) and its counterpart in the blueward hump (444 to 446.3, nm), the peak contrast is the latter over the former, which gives 0.93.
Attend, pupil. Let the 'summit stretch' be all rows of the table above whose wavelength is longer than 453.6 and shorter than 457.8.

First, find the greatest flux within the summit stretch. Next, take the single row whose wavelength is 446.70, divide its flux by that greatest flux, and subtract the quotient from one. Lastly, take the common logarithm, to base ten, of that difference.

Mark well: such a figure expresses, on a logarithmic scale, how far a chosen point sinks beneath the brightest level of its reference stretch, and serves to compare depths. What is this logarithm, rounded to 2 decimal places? -0.90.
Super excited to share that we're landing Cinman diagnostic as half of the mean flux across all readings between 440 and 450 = 10.0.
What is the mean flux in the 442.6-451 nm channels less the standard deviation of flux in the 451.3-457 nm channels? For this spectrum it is 19.4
